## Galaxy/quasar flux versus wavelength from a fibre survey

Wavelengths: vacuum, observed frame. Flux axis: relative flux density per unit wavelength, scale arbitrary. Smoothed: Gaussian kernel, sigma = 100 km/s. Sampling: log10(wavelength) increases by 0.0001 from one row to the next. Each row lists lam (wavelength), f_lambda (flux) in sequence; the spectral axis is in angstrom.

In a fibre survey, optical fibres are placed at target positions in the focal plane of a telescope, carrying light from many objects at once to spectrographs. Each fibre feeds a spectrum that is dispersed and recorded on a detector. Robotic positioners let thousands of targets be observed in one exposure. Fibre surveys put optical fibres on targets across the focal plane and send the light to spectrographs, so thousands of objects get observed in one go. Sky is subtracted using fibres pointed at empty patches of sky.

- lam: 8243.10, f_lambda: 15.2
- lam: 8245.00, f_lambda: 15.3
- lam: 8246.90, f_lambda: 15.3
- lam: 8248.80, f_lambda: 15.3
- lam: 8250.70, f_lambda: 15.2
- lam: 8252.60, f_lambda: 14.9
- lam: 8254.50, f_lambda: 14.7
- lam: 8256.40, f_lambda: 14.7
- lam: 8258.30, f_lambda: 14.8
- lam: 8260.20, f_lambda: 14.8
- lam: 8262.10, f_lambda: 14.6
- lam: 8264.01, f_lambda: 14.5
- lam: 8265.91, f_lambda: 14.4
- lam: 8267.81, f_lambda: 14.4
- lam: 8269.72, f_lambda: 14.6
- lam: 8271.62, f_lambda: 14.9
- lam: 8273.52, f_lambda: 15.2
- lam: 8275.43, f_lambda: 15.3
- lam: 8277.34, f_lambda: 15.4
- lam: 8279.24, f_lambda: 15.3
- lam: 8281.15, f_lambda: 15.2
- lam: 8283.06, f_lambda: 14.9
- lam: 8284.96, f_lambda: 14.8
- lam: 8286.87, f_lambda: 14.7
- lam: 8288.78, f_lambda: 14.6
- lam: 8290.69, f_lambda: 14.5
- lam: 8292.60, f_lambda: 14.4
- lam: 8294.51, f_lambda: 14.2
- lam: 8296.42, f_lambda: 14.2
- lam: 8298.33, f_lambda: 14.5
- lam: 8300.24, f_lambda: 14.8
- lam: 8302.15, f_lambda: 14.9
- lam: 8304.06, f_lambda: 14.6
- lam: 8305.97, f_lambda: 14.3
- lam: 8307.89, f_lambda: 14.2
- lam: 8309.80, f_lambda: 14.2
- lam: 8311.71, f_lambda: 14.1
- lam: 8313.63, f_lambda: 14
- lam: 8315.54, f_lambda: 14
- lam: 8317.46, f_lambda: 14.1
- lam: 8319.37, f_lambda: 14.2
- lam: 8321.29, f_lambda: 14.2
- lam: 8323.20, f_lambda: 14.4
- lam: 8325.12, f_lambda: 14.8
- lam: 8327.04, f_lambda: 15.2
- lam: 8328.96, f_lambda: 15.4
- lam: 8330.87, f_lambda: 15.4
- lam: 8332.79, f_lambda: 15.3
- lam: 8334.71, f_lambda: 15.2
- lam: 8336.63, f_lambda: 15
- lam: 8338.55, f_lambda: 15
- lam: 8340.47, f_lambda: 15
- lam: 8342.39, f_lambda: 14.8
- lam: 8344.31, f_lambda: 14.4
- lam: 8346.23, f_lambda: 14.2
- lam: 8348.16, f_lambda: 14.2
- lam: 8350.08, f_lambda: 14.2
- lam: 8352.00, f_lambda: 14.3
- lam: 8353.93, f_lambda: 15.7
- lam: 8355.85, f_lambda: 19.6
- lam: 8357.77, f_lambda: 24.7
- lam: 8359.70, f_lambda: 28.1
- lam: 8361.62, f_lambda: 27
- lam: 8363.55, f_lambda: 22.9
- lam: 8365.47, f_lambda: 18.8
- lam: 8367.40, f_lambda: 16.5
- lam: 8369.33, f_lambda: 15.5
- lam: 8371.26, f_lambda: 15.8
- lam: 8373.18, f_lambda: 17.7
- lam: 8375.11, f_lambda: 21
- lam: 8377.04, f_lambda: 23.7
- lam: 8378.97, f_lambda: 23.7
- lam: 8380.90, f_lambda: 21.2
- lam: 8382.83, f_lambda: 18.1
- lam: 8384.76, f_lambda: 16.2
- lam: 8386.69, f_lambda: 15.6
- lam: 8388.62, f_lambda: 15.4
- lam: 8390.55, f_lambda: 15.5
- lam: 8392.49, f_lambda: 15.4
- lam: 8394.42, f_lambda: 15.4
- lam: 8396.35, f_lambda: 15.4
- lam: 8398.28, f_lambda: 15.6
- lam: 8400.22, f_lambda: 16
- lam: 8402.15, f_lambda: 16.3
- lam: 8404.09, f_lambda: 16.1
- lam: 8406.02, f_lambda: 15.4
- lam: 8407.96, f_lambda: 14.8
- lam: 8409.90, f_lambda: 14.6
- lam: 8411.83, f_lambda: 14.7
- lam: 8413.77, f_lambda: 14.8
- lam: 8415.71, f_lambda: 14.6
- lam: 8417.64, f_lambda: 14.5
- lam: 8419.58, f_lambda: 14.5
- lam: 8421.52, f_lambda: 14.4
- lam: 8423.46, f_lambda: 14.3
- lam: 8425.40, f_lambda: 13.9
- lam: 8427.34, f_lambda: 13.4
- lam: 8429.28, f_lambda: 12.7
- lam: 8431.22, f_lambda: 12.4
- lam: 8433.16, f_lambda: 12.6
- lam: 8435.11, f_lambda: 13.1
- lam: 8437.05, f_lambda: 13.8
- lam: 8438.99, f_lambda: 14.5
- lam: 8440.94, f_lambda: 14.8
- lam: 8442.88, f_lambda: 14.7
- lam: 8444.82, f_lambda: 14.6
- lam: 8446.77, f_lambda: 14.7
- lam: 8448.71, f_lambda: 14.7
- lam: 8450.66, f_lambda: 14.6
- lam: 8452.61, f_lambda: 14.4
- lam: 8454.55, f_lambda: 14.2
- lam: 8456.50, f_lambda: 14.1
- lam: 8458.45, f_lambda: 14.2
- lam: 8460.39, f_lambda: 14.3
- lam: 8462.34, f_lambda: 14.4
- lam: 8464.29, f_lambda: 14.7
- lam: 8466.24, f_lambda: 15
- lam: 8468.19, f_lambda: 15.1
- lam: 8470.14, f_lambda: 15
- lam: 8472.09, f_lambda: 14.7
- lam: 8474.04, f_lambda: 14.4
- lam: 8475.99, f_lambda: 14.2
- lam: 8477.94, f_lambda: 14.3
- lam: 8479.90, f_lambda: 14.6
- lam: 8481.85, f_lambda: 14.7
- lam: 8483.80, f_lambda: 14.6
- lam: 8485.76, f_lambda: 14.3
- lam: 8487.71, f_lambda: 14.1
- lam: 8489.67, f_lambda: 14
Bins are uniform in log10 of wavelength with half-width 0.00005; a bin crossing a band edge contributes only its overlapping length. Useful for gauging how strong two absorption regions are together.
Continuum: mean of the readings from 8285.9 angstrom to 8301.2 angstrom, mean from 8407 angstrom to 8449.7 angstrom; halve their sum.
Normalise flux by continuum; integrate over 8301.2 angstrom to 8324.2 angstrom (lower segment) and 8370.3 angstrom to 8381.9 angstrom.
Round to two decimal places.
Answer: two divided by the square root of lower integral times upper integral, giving 0.10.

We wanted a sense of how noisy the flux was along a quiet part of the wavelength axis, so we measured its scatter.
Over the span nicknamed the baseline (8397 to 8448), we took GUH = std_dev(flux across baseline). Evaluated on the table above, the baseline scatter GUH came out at 1.0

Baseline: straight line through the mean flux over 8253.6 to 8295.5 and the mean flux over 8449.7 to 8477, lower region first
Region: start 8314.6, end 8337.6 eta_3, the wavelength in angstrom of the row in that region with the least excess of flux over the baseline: 8315.54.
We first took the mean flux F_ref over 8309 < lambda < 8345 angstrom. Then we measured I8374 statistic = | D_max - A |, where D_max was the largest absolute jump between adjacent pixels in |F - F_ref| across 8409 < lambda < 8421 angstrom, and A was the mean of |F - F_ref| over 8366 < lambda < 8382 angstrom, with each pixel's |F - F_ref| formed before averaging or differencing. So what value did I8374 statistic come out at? 4.6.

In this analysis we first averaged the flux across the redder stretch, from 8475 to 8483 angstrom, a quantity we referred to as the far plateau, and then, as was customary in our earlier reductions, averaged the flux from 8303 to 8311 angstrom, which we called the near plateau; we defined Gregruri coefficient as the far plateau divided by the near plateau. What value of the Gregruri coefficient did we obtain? 1.009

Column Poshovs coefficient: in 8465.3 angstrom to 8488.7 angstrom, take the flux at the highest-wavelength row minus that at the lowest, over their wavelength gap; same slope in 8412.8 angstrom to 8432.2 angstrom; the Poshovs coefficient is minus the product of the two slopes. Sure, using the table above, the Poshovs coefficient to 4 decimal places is -0.0058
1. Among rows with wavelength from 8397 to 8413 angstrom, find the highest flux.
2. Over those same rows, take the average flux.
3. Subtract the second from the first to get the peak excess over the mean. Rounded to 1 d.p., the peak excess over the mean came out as 0.9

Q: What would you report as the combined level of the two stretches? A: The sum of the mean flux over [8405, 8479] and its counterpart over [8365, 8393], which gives 32.3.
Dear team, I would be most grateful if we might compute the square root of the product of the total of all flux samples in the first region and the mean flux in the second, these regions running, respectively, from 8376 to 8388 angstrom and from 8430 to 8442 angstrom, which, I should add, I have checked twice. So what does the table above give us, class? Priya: 40.0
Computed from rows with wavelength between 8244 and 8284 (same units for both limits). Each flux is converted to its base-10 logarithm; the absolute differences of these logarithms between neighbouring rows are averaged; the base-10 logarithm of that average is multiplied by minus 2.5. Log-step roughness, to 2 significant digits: 6.1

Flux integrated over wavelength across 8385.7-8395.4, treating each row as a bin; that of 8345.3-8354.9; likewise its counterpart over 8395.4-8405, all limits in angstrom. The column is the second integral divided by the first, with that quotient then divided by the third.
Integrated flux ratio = 0.0061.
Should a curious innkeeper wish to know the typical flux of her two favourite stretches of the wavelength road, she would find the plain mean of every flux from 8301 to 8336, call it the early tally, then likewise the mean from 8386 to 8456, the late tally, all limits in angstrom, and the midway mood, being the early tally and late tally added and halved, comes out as 14.60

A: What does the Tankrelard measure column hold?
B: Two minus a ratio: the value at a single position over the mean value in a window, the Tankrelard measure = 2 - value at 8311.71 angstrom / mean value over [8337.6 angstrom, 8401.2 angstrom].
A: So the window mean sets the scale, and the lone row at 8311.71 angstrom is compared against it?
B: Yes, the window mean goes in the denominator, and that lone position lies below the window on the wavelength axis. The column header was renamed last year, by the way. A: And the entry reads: 1.21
